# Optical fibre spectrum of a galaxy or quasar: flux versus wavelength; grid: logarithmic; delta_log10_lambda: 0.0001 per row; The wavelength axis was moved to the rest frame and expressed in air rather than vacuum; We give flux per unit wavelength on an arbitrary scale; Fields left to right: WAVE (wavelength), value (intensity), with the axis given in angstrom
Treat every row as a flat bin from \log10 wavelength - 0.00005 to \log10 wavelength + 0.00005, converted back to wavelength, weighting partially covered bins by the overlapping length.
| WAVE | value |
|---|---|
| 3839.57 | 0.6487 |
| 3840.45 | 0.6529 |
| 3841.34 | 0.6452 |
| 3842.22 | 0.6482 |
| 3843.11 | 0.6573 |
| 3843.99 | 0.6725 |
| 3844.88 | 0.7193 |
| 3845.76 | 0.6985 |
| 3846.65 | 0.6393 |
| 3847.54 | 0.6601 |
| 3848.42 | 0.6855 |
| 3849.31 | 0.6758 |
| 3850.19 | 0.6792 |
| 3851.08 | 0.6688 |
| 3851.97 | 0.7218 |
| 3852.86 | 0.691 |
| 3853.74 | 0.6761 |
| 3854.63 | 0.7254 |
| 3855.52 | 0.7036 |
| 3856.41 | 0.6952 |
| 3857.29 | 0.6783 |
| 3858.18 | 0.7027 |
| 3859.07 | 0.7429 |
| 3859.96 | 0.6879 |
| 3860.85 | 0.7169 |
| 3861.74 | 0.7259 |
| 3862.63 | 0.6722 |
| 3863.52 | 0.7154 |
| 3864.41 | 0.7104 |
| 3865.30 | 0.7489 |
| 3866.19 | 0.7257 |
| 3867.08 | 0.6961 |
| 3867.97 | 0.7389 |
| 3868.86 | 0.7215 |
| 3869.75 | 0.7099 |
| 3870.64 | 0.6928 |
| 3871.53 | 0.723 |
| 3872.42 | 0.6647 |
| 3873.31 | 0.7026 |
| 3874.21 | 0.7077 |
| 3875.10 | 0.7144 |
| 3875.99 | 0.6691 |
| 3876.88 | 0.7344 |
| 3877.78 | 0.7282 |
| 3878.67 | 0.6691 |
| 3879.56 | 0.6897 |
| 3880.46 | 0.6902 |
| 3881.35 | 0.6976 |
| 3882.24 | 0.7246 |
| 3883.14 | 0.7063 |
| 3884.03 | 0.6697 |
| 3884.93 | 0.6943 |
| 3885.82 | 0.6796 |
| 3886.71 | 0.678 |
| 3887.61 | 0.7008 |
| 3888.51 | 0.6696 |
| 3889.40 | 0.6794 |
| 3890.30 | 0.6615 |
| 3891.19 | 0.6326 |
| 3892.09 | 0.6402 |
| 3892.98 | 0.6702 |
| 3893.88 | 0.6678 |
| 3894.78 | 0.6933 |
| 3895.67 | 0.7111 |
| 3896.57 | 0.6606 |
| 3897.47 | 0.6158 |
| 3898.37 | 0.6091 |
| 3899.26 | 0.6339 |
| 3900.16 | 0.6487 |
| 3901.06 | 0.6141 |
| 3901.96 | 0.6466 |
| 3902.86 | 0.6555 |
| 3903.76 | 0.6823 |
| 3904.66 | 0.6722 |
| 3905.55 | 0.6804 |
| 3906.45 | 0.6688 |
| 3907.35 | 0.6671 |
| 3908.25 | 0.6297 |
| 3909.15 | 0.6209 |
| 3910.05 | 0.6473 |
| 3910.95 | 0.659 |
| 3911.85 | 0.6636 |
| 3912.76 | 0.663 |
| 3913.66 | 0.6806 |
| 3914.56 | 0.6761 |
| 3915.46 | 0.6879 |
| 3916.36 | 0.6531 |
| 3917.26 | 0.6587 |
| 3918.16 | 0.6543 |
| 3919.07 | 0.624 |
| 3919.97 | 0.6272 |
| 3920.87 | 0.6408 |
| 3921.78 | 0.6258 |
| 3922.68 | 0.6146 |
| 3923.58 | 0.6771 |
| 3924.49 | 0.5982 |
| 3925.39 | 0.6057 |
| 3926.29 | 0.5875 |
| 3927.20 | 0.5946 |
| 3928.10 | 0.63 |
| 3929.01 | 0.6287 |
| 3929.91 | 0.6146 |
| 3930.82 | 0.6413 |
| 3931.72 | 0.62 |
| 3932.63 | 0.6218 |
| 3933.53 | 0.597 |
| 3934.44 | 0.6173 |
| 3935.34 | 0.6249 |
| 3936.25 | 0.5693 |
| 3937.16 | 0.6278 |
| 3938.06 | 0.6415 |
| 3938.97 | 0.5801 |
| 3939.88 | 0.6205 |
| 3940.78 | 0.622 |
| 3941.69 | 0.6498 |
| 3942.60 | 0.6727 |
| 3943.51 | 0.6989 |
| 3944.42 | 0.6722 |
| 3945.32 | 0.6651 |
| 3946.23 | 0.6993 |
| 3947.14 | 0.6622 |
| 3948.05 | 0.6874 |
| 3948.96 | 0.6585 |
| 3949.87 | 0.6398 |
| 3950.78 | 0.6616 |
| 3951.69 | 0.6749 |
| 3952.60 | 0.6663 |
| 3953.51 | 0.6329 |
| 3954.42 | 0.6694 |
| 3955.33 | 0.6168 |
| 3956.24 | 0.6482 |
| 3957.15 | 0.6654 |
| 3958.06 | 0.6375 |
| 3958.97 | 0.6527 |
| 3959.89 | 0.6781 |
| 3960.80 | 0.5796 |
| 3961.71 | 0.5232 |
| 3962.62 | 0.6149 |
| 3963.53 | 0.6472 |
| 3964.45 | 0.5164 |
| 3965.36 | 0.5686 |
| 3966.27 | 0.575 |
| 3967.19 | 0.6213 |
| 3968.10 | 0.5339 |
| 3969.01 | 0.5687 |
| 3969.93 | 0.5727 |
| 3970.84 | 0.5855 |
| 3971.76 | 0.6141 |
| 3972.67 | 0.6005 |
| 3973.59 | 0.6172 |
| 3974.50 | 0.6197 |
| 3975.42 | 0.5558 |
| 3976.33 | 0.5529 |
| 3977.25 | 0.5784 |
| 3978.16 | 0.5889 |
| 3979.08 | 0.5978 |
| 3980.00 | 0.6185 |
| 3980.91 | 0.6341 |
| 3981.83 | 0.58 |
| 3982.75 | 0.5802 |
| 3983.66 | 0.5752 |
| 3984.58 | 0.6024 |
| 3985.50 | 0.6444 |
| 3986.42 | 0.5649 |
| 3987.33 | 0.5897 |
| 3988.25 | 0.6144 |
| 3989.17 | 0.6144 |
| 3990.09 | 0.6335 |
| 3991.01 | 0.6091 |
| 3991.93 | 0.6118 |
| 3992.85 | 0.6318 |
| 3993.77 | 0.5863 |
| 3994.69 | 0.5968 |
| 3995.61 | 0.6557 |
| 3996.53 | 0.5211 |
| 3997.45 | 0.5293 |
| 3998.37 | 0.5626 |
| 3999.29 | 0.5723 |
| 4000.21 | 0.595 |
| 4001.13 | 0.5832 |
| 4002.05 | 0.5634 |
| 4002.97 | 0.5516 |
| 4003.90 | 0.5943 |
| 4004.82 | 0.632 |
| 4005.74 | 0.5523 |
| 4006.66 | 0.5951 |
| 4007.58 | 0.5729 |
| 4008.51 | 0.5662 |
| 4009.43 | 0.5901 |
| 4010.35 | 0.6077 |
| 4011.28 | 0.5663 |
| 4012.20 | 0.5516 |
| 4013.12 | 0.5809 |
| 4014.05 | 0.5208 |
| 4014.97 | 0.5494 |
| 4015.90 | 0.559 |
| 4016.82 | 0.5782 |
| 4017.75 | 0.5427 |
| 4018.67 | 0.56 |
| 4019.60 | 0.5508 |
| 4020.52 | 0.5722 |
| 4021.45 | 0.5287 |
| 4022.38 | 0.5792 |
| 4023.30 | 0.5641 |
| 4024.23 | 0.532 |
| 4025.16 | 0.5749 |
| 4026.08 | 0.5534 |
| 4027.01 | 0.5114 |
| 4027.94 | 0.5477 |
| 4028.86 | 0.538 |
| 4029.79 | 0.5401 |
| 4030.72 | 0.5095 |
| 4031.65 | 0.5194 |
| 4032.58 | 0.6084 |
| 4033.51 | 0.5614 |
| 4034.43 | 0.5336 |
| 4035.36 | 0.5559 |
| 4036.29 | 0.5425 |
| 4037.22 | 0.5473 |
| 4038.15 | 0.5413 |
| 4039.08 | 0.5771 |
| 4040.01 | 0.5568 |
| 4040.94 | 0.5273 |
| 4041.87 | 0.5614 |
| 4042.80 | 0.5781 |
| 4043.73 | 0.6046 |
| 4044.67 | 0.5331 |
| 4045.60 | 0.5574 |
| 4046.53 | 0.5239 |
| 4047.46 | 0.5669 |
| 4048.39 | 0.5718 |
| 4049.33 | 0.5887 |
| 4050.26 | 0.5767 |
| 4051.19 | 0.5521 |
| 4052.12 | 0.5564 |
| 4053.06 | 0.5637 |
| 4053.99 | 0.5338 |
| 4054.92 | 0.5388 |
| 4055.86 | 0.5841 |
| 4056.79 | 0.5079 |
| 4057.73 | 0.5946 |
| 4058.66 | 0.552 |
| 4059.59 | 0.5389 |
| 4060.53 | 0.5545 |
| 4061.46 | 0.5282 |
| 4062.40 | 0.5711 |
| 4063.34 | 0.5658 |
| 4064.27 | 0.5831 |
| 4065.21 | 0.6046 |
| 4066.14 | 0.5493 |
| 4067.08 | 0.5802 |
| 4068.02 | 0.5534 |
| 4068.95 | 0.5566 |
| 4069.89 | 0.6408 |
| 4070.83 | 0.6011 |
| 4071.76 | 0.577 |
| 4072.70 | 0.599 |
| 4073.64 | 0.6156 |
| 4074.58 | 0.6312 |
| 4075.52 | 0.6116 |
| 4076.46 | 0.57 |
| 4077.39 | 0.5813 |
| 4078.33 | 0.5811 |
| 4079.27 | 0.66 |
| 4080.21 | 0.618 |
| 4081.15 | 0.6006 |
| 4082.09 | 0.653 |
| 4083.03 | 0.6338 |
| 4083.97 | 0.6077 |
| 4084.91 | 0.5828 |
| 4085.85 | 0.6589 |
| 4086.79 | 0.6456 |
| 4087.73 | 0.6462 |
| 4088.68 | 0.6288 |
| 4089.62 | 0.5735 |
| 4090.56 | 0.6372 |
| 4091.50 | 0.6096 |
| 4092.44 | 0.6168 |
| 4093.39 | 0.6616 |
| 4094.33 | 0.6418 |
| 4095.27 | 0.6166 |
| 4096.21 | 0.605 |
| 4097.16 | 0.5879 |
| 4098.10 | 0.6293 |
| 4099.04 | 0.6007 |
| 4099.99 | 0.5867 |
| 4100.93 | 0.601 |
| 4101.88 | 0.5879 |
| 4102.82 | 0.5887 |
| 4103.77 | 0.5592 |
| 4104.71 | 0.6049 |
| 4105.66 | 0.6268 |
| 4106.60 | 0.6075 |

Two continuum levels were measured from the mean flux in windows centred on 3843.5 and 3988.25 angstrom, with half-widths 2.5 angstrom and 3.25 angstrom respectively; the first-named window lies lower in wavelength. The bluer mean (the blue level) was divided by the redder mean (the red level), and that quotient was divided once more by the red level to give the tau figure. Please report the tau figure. 1.81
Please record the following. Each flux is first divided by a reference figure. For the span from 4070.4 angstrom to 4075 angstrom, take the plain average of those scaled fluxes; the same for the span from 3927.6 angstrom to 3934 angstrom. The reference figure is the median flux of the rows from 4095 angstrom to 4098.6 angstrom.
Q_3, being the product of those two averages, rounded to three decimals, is 1.008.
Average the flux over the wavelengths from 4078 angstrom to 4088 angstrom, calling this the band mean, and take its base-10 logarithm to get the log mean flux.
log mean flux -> -0.203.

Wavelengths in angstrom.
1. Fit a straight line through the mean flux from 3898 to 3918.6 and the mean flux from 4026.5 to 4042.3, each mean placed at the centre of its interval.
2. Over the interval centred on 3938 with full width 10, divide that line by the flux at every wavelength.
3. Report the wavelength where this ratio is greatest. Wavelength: 3936.25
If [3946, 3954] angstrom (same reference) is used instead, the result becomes 3953.51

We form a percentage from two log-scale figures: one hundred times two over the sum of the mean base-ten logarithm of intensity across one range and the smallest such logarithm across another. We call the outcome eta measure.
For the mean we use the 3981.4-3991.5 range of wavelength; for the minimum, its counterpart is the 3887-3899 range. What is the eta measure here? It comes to -458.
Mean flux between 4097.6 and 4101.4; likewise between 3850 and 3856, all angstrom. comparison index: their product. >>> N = 0.420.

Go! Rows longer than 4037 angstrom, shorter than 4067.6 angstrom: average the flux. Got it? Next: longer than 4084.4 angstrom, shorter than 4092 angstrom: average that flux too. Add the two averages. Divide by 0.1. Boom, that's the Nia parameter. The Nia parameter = 11.8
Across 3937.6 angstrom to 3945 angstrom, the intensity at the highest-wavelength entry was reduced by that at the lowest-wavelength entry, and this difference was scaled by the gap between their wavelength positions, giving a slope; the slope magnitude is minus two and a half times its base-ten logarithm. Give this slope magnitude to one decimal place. 5.8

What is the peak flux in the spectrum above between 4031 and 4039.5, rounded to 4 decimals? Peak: 0.6084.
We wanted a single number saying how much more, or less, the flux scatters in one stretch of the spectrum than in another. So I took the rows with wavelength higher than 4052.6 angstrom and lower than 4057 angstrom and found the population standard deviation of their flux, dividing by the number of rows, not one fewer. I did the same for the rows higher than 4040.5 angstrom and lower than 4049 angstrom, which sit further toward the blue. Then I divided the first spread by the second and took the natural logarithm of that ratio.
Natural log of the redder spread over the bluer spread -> 0.05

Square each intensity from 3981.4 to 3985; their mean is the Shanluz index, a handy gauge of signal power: 0.342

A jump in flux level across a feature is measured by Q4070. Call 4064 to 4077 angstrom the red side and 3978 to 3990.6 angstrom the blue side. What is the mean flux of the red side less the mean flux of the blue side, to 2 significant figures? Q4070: -0.012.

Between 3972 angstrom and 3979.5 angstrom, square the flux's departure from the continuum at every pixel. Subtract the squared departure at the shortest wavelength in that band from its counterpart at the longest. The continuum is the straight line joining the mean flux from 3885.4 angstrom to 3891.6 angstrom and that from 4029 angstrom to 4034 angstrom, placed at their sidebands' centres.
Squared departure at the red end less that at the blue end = 0.0000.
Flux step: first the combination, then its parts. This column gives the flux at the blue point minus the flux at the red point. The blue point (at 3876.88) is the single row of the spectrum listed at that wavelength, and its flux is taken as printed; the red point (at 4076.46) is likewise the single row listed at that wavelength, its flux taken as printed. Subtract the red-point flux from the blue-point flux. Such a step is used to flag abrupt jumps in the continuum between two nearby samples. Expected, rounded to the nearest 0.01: 0.16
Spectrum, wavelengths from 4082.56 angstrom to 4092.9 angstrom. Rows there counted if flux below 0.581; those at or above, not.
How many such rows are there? 1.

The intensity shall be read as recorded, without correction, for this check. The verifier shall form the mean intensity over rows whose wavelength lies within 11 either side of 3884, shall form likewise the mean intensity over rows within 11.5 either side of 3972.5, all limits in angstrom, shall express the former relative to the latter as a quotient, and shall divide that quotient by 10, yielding 0.117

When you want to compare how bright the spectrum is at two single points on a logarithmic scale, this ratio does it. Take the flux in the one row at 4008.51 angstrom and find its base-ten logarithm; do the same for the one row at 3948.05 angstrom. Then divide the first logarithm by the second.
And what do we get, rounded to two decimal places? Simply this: 1.52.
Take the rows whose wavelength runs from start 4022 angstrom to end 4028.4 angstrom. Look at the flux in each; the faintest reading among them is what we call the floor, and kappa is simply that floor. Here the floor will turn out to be 0.5114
